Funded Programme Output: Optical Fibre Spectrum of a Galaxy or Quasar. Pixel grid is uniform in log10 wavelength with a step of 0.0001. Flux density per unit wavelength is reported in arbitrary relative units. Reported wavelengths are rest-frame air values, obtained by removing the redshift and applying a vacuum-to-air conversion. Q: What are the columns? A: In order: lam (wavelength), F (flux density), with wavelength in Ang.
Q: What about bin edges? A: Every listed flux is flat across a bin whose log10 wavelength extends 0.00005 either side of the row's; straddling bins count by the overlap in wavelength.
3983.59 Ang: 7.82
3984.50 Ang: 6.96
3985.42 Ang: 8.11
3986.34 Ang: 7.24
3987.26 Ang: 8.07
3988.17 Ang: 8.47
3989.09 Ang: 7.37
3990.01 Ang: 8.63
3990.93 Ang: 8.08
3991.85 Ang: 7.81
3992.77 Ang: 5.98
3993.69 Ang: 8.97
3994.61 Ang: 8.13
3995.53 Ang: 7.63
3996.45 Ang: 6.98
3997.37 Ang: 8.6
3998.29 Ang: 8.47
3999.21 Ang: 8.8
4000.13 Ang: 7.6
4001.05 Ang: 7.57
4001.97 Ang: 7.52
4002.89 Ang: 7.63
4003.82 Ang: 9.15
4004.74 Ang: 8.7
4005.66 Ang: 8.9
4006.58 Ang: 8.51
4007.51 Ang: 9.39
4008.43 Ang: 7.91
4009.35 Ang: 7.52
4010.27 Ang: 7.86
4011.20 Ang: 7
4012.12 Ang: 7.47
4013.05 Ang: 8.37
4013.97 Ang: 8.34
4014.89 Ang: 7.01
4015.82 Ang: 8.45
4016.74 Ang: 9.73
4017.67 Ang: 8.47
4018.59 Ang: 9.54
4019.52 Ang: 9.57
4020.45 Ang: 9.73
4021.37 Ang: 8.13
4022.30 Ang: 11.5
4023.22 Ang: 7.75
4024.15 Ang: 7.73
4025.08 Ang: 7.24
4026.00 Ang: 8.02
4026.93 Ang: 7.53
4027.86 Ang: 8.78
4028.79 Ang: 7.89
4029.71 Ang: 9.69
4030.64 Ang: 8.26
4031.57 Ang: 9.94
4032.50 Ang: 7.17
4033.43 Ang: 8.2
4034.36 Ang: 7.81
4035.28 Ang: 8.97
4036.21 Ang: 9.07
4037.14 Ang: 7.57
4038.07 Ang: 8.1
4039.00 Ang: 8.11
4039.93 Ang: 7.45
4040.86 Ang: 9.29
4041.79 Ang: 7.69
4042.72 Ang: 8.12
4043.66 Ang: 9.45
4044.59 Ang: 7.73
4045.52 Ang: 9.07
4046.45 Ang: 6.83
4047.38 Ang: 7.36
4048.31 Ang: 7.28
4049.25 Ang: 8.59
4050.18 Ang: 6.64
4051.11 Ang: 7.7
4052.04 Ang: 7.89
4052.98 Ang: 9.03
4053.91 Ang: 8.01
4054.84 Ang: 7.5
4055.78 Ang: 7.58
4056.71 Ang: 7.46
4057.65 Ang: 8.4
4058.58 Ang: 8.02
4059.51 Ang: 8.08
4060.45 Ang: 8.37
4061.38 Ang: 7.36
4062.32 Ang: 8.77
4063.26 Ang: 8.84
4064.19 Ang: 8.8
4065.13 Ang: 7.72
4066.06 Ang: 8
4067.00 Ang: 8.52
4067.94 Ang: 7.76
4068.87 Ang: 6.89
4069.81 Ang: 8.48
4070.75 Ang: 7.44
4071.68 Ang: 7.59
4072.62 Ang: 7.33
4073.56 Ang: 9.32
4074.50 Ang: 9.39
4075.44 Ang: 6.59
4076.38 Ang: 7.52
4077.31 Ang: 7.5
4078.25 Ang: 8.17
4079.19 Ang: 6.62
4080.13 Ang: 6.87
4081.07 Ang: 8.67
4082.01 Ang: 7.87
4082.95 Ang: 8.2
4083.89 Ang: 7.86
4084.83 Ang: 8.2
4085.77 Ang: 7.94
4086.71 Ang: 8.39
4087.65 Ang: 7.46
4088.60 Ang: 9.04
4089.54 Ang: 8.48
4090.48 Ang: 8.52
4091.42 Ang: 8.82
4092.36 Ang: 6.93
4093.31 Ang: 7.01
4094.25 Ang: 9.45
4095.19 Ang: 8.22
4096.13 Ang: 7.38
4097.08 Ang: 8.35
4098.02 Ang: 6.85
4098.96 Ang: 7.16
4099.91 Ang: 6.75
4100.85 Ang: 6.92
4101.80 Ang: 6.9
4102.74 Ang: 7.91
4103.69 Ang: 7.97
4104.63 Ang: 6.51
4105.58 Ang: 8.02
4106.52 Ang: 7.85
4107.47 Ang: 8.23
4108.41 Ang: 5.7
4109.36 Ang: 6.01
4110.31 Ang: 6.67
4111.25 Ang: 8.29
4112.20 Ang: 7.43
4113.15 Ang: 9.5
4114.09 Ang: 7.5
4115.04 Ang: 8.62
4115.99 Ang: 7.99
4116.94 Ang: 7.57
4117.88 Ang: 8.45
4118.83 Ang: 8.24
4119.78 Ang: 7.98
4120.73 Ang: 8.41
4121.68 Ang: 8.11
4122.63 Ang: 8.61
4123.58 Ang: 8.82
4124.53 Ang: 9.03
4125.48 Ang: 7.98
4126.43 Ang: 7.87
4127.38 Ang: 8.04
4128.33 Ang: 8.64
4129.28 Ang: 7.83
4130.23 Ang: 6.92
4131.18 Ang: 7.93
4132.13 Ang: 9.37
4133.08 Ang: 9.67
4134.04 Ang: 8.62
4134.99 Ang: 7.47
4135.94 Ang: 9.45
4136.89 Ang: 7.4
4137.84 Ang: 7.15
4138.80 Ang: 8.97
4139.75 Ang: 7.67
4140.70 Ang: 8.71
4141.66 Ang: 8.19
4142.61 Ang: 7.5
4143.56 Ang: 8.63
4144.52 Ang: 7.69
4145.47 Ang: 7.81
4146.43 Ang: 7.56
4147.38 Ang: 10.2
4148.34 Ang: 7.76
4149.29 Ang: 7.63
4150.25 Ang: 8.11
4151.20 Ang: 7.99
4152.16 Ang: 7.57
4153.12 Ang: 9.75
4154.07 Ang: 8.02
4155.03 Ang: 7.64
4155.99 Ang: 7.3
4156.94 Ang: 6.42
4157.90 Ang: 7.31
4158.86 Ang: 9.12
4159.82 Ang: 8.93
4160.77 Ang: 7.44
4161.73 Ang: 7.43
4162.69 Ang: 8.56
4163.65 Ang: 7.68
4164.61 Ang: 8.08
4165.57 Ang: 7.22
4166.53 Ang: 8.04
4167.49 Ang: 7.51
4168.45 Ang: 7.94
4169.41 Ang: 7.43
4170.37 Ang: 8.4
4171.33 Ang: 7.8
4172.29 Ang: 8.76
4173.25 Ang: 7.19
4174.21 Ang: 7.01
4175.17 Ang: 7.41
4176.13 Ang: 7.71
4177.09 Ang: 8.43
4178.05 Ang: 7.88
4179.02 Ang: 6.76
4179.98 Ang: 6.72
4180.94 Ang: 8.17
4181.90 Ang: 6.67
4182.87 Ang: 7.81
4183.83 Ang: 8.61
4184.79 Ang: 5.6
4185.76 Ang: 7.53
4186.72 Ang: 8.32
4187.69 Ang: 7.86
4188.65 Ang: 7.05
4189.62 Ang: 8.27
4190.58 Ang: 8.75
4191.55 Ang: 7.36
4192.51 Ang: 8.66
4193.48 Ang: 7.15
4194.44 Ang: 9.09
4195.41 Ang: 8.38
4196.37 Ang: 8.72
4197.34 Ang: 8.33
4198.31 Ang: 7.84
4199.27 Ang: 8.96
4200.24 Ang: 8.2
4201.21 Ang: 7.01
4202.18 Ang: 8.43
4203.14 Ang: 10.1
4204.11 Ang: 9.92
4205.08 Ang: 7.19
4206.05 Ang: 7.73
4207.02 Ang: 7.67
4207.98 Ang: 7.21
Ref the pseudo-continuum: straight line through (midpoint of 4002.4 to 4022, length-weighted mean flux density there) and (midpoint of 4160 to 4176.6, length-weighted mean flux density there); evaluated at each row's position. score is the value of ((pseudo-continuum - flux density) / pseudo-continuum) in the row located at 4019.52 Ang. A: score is -0.13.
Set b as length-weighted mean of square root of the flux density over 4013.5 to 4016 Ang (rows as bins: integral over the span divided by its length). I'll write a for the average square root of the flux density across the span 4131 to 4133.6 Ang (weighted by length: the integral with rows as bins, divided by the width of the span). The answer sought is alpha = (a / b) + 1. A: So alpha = 2.07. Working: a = 3.01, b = 2.81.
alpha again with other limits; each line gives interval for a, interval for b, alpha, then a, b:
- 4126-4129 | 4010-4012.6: 2.05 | 2.86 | 2.71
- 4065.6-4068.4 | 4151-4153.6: 1.98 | 2.84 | 2.91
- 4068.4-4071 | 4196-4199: 1.96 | 2.76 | 2.88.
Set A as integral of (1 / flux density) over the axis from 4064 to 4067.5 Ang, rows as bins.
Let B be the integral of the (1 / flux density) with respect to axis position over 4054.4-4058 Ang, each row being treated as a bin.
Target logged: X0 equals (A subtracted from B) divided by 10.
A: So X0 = 0.0040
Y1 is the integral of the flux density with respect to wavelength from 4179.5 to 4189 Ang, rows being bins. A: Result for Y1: 70.7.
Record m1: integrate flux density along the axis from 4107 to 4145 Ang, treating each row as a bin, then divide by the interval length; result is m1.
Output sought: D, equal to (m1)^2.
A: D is 65.2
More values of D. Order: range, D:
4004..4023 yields 74.1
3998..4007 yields 68.6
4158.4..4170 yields 63.2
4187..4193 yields 63.9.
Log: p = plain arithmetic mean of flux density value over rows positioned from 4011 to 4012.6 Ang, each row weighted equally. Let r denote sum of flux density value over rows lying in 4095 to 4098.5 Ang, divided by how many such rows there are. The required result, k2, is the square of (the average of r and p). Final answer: 55.8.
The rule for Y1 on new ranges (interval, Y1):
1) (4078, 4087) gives 70.8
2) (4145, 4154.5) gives 78.3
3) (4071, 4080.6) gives 73.8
